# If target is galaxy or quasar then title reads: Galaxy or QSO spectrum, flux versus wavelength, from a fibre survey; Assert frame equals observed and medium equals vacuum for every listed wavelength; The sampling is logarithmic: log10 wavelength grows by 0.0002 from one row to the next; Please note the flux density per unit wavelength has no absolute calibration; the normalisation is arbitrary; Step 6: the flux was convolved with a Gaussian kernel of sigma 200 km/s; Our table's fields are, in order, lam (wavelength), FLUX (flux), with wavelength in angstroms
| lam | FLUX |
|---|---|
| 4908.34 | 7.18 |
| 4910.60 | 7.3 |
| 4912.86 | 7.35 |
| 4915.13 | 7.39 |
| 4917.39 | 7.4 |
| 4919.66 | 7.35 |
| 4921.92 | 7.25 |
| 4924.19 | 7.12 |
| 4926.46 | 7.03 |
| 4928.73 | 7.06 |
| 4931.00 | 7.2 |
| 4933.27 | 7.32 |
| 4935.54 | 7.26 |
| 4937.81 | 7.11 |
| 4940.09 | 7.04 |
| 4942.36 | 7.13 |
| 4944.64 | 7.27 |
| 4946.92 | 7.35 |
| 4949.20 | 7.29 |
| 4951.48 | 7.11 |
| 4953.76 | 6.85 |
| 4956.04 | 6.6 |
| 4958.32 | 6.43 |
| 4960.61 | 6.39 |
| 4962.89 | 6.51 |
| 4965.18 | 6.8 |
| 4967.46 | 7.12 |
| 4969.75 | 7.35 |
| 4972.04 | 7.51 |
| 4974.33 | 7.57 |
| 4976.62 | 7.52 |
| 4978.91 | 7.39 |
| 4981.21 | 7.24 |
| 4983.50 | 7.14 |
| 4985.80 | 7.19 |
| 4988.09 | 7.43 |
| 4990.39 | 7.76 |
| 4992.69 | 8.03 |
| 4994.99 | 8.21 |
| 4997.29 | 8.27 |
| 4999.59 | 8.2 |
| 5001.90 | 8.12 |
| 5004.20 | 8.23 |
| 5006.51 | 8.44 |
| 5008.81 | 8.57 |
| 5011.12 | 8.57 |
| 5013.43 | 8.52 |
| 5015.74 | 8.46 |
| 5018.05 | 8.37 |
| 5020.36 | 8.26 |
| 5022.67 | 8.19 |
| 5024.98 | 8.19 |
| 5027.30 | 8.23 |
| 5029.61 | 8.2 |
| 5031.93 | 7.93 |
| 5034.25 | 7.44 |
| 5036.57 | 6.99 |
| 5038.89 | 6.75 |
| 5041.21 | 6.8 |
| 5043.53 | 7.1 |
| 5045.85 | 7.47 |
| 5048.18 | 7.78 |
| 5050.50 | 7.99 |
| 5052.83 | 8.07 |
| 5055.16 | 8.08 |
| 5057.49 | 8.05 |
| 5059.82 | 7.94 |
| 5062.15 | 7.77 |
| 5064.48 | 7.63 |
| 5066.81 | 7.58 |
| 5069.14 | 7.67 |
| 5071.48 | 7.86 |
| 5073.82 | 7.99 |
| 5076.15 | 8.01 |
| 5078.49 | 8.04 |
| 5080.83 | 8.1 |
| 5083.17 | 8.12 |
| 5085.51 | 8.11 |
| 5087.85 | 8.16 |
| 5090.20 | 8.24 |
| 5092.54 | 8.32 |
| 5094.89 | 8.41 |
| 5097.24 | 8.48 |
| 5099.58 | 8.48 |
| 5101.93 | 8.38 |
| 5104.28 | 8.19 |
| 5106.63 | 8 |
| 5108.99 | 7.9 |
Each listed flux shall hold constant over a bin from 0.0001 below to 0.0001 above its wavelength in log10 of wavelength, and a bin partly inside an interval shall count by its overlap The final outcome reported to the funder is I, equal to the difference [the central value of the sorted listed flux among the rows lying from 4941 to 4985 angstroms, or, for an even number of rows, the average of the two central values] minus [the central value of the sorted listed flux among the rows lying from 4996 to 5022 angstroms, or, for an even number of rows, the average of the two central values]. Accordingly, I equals -1.2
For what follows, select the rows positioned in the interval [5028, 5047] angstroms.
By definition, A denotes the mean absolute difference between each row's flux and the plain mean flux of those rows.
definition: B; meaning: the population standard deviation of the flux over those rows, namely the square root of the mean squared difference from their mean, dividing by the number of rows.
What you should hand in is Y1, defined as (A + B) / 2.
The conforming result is 0.5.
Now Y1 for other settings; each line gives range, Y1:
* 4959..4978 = 0.4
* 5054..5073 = 0.2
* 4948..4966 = 0.3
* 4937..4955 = 0.1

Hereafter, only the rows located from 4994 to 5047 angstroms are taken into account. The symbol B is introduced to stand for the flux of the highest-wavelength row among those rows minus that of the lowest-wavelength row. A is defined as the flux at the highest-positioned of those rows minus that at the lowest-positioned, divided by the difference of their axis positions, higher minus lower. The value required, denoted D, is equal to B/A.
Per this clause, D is 51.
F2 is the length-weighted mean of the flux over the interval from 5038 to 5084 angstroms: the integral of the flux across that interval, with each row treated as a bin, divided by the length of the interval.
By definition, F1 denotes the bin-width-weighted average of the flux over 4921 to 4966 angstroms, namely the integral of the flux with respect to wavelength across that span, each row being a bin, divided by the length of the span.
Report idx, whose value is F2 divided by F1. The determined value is 1.106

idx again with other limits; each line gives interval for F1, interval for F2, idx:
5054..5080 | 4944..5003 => 0.931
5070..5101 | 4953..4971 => 0.827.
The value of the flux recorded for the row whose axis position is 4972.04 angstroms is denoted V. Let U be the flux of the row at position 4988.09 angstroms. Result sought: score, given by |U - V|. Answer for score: 0.1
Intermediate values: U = 7.43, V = 7.51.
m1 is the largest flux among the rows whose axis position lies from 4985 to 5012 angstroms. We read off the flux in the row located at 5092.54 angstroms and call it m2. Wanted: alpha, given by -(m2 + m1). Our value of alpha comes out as -16.9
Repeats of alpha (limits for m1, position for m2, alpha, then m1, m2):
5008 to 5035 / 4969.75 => -15.9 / 8.57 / 7.35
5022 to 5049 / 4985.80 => -15.4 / 8.23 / 7.19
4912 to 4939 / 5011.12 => -16.0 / 7.4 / 8.57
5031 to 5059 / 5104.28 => -16.3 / 8.08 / 8.19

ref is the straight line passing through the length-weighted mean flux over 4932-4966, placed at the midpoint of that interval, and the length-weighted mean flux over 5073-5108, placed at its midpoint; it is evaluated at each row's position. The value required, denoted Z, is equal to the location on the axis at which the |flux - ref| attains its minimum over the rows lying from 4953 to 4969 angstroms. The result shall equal 4967.46 angstroms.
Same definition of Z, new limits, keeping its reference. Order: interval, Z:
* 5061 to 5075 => 5073.82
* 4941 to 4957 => 4951.48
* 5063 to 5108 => 5080.83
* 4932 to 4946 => 4940.09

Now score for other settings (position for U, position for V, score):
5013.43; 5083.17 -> 0.4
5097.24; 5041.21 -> 1.7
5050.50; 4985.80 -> 0.8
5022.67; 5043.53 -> 1.1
